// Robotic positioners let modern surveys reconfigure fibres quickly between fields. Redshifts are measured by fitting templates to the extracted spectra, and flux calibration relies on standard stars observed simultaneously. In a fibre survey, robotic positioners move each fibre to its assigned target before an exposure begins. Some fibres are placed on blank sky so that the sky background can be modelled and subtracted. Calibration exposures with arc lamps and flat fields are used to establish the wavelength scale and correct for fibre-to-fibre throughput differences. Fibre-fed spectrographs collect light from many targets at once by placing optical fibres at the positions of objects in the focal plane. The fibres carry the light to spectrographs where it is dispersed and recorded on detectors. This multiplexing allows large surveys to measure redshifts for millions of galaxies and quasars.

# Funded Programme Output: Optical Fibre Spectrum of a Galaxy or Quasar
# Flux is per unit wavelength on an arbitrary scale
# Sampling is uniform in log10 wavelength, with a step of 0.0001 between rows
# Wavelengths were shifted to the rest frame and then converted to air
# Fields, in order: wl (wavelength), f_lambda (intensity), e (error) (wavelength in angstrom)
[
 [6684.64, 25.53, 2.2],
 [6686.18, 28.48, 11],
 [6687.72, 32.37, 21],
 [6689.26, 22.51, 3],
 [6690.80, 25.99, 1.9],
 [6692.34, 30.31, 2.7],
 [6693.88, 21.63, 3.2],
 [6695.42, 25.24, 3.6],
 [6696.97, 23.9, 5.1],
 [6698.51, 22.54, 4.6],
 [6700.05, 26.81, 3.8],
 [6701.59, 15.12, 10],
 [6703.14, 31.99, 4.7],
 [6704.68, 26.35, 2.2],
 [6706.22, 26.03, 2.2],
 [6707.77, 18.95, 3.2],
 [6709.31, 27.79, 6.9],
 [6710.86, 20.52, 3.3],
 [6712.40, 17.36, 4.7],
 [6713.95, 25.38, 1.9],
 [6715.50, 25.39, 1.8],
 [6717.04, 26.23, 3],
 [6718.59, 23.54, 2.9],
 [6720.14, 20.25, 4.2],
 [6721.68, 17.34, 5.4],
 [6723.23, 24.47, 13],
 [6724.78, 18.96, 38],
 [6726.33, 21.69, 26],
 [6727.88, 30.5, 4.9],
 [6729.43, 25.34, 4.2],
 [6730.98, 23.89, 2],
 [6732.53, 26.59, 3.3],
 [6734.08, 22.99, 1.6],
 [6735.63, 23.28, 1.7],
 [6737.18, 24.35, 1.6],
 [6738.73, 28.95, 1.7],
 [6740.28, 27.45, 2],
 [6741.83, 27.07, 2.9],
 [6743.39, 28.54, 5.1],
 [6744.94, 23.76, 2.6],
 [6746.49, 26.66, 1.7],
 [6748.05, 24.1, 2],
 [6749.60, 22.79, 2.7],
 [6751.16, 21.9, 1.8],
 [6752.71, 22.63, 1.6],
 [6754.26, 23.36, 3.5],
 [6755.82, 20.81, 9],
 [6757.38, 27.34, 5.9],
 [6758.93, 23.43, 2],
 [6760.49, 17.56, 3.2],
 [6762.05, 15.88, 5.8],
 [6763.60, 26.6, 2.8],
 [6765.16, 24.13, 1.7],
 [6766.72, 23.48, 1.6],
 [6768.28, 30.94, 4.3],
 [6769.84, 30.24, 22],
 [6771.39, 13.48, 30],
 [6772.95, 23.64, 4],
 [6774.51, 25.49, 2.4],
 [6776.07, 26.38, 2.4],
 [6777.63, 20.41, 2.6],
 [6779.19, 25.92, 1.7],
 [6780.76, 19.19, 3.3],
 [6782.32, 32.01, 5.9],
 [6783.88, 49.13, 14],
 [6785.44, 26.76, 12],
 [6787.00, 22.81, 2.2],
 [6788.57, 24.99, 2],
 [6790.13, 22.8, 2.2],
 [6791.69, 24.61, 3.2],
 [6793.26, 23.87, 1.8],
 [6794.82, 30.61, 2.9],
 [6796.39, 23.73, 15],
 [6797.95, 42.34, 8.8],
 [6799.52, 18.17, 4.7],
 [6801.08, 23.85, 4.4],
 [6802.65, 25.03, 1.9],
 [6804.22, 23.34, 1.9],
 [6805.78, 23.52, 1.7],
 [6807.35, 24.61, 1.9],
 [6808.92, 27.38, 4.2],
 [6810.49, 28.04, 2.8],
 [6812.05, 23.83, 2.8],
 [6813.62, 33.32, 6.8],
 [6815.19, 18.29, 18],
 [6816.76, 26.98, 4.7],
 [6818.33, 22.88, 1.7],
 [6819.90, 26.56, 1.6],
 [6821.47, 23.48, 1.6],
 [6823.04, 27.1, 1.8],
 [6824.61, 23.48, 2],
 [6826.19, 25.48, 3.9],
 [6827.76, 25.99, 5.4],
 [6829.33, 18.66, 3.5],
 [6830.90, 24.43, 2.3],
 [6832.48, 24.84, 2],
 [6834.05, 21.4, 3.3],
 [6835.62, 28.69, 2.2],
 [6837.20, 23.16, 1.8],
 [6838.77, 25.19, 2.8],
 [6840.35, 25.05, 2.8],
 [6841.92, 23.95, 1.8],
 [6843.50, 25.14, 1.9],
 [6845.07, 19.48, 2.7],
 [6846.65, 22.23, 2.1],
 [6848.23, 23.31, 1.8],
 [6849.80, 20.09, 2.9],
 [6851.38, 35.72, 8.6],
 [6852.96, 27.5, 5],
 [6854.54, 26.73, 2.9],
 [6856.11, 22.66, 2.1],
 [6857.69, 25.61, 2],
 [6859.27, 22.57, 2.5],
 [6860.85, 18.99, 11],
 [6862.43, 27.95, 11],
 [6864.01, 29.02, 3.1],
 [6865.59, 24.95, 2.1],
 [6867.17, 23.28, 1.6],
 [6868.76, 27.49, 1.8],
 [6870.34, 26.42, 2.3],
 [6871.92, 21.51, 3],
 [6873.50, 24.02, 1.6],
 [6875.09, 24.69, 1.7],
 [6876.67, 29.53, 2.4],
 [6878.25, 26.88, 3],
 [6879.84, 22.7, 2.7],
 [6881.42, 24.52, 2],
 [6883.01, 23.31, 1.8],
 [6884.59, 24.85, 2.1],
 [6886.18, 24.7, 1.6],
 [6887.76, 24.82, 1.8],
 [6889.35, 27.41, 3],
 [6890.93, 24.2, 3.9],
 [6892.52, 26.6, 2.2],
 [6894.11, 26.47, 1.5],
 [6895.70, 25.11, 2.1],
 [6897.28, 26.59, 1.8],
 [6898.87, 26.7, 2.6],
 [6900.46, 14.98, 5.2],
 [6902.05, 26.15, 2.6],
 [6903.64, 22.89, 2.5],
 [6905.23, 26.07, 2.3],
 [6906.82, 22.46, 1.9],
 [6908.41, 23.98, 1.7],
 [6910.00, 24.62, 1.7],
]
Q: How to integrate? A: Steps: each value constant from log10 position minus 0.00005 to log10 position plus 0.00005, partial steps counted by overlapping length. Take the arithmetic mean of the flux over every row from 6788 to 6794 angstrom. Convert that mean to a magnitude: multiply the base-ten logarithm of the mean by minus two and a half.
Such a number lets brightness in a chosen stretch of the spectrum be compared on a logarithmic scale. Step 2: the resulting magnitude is -3.45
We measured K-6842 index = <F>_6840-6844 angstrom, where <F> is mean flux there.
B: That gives 24.7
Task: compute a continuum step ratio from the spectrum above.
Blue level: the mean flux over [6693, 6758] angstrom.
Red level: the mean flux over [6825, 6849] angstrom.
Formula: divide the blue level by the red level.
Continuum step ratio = 1.01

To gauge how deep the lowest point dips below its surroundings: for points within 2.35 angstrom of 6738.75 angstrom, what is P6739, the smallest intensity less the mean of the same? -2.6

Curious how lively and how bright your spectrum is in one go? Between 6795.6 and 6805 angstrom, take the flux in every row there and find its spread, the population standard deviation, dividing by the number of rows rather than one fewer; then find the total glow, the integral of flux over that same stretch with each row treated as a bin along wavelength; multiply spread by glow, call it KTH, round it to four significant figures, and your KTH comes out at 1861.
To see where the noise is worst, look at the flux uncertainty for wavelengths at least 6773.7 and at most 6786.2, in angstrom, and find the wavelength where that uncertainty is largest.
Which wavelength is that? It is 6783.88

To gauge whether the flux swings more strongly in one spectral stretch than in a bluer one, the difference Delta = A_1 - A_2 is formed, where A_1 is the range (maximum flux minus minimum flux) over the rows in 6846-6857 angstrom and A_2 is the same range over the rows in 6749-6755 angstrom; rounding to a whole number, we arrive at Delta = 14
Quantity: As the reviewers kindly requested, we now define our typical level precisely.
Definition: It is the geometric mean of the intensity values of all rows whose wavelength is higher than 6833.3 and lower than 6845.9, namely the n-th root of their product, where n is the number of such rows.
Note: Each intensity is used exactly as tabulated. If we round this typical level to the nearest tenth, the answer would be 23.9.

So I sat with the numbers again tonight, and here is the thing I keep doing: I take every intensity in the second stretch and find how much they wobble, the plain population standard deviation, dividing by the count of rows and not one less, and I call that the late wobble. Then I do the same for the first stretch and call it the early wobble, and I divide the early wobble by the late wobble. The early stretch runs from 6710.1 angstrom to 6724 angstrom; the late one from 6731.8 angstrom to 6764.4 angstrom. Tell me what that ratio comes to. 1.0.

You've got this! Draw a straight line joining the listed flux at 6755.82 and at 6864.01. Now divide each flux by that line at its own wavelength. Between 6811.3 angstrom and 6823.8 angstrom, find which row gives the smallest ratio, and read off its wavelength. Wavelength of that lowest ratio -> 6815.19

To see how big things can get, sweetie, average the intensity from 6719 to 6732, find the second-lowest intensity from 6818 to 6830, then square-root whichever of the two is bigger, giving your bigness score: 4.78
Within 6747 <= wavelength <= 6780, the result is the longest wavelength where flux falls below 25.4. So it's 6777.63 angstrom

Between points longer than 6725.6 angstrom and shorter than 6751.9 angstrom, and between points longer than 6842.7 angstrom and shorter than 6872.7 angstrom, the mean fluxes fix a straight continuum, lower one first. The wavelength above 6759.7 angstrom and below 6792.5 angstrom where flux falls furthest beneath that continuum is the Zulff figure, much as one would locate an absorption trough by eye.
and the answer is 6771.39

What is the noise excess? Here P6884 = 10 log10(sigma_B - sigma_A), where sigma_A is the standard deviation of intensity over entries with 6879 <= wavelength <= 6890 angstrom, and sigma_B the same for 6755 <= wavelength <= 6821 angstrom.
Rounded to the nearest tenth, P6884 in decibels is 6.8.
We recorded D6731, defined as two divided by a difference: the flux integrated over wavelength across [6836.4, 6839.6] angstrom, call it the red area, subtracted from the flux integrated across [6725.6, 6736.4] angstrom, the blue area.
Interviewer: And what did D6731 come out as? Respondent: 0.01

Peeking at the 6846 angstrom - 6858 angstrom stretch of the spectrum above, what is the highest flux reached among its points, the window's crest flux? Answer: 35.72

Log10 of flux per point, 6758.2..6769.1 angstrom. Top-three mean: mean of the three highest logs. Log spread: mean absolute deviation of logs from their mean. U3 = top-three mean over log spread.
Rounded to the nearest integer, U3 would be 19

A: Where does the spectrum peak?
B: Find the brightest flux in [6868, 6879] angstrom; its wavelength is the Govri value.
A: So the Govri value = 6876.67 angstrom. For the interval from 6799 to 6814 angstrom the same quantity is 6813.62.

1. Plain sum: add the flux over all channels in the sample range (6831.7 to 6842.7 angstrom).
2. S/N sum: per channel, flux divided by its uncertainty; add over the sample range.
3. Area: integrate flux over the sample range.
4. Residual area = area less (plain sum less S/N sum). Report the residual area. 175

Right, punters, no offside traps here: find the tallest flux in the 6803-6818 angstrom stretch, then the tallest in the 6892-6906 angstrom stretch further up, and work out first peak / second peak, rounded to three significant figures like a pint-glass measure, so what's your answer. 1.25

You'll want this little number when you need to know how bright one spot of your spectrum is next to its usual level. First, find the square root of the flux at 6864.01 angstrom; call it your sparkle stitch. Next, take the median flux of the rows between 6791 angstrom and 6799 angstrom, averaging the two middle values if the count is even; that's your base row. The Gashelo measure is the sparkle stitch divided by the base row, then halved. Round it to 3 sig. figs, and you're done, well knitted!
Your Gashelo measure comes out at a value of 0.109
